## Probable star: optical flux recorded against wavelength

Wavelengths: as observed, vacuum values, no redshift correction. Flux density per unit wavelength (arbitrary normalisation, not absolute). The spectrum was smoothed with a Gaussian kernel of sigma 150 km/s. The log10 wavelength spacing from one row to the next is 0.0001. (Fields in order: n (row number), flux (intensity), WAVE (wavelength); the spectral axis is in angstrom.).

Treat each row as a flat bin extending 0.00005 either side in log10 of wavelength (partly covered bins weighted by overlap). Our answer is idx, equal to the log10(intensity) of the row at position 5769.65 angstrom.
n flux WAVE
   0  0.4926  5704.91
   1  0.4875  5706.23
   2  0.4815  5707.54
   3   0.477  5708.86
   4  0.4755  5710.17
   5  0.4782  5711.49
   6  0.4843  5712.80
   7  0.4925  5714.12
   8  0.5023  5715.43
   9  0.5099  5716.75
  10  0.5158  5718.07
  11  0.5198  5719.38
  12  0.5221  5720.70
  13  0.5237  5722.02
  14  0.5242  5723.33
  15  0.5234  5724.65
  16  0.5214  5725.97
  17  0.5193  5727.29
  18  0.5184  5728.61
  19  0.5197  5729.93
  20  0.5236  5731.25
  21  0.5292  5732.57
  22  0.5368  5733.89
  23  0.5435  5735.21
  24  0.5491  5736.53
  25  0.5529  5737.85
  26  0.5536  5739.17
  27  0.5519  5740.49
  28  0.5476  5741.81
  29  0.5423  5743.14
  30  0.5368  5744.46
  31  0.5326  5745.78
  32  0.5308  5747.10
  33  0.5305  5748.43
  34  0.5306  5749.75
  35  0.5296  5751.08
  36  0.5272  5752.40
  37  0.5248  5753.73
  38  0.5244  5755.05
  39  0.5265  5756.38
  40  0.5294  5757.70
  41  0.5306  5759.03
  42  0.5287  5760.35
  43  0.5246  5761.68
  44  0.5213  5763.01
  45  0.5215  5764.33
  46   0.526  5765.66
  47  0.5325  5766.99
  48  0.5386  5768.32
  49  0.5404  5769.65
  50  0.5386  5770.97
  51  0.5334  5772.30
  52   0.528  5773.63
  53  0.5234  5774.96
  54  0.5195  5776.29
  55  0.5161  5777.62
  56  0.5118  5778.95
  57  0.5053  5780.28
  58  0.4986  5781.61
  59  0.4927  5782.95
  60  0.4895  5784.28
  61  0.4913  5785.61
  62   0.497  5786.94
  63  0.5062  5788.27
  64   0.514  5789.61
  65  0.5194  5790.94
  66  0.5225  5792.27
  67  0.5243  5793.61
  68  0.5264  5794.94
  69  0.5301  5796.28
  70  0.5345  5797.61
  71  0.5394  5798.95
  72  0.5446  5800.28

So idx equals -0.267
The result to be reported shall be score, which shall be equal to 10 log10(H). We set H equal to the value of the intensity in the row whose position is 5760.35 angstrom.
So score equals -2.77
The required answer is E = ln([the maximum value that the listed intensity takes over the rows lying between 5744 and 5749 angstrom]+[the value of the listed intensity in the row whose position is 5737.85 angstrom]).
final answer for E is 0.09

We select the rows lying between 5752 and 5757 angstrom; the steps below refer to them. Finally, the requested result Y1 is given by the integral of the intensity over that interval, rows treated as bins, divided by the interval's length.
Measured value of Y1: 0.525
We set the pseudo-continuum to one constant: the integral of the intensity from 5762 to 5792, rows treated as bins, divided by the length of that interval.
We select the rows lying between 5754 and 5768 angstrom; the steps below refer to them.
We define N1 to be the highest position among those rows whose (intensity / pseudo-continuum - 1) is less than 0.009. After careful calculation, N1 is 5763.01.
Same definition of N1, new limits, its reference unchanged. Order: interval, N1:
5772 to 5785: 5784.28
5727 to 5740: 5729.93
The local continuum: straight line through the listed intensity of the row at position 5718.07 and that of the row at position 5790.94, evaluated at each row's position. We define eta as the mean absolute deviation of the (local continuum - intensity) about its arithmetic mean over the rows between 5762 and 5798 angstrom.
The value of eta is 0.012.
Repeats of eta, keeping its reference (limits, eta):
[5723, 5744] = 0.012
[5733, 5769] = 0.009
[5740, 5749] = 0.007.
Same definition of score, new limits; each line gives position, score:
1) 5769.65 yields -2.67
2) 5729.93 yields -2.84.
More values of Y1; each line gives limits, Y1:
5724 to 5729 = 0.520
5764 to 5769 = 0.529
